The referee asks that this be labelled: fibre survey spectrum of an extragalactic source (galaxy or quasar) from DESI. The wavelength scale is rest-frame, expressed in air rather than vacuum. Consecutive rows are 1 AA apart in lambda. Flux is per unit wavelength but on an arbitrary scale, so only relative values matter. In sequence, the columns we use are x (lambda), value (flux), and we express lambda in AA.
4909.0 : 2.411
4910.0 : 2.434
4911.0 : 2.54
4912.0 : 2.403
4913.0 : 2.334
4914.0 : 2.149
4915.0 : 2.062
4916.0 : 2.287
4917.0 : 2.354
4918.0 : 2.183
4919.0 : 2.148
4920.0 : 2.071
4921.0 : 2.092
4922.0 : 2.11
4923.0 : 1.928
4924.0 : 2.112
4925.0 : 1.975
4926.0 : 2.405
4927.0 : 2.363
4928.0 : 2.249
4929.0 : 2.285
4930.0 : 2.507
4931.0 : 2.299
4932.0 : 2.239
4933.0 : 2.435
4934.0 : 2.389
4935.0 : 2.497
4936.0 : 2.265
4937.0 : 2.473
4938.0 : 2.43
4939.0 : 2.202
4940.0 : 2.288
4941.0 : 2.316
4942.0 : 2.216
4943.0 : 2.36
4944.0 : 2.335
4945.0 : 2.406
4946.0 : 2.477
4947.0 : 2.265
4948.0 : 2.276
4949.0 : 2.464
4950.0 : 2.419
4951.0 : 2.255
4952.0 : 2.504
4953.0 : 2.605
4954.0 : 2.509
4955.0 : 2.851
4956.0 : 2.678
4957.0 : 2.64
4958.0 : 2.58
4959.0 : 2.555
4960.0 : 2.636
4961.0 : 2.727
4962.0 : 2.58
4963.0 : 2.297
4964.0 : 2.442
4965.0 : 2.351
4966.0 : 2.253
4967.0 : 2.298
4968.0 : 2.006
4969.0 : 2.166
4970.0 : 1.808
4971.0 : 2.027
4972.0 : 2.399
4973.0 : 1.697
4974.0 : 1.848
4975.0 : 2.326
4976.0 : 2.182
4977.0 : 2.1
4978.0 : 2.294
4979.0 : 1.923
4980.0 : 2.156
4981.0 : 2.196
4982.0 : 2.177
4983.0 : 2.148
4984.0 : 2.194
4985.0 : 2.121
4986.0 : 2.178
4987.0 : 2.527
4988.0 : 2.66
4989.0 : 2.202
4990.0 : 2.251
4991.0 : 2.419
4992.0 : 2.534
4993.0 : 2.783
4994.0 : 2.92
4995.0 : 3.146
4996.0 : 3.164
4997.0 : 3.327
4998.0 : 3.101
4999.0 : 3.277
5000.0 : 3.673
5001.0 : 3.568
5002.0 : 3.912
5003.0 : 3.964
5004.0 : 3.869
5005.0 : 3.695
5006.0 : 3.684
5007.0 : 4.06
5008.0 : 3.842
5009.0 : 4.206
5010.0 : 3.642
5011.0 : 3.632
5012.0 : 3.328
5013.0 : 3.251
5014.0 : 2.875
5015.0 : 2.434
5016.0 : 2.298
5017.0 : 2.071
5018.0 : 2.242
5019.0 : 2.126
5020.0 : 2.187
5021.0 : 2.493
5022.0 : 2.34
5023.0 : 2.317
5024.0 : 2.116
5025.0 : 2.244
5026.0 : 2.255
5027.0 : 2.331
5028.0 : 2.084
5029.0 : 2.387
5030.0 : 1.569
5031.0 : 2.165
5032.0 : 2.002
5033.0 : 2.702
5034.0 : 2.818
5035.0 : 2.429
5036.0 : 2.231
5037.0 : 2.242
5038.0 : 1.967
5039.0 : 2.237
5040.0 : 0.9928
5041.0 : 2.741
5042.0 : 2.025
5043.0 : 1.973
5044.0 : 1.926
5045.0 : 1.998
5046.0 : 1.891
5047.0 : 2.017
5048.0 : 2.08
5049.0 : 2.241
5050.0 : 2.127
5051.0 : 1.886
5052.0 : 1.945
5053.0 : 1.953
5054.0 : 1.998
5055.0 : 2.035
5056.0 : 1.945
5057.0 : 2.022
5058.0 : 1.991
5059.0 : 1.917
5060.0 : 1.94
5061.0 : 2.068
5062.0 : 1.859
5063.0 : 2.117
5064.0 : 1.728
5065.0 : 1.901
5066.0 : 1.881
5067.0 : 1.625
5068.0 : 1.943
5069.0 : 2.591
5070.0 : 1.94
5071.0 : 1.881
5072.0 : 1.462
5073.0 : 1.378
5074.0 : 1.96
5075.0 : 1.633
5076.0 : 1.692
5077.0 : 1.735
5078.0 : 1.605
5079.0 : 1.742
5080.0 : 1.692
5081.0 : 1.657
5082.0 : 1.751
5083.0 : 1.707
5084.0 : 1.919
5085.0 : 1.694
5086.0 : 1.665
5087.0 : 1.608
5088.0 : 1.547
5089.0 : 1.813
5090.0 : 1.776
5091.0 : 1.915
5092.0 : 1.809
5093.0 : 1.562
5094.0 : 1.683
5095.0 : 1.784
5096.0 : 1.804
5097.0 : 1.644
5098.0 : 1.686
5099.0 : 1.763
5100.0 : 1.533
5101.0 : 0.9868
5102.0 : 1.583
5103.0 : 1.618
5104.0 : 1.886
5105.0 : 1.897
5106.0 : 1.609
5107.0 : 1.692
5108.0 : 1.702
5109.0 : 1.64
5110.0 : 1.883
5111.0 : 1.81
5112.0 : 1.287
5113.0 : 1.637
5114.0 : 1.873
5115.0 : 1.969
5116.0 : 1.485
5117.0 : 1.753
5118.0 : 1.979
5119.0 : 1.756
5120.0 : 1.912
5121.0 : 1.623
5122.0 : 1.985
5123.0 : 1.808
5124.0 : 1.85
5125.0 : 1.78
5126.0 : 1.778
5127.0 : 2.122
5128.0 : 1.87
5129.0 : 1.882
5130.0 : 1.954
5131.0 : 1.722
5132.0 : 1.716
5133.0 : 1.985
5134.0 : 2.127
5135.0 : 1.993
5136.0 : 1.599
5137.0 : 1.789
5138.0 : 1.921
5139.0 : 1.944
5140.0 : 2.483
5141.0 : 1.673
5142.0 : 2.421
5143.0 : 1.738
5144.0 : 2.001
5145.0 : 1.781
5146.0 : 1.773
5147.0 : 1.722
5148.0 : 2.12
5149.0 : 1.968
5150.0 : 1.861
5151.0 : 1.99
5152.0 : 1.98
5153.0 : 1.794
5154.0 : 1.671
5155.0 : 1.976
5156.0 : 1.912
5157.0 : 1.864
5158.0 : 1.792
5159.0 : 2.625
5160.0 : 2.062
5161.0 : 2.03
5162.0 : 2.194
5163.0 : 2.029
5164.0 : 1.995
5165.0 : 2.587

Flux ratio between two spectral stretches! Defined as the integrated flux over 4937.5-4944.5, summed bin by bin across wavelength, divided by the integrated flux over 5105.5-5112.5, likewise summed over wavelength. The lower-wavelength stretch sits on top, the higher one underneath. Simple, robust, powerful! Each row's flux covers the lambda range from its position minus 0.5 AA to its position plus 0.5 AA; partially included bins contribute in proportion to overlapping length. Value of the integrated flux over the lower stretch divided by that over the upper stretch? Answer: 1.39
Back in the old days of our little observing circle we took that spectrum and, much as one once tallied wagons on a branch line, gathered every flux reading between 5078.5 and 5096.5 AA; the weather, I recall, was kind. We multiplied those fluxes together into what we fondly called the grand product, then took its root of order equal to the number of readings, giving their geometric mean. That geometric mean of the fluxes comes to 1.73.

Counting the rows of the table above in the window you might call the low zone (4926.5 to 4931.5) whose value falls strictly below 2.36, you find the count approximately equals 3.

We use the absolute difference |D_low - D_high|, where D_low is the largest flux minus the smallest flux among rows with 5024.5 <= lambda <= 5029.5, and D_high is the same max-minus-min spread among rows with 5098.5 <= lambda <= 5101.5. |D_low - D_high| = 0.5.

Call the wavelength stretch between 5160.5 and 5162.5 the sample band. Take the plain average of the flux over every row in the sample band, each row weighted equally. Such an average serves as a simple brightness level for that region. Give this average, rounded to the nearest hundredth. 2.11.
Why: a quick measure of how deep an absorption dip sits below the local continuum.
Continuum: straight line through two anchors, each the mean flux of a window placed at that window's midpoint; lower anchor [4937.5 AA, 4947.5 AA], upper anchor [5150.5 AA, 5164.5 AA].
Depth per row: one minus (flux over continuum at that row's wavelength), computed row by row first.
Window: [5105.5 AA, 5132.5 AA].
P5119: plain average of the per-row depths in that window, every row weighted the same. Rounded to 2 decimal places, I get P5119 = 0.13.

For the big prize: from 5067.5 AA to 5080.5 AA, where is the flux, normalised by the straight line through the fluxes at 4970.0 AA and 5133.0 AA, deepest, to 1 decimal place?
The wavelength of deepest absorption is 5073.0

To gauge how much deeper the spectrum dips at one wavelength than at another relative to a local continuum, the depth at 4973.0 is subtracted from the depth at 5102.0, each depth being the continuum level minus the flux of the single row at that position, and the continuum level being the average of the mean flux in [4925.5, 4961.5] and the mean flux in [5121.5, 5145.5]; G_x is 0.11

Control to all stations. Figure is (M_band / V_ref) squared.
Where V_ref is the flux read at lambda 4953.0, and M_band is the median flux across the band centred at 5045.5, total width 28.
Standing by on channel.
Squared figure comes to 0.60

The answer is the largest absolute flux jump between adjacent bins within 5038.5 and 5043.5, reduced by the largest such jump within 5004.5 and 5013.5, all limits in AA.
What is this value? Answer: 1.2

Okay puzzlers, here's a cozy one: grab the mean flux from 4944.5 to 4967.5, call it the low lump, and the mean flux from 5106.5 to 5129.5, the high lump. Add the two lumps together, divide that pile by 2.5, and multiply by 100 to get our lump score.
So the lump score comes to 171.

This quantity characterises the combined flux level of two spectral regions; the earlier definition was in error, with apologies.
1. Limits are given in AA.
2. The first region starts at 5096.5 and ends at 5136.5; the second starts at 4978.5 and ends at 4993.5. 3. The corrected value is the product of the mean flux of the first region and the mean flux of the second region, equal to 4.04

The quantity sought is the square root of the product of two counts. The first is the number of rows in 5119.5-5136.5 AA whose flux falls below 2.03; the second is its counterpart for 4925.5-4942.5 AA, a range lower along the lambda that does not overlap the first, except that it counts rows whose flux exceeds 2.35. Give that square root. 11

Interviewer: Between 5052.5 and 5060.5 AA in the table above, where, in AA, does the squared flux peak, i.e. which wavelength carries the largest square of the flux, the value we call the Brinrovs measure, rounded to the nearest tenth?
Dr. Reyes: 5055.0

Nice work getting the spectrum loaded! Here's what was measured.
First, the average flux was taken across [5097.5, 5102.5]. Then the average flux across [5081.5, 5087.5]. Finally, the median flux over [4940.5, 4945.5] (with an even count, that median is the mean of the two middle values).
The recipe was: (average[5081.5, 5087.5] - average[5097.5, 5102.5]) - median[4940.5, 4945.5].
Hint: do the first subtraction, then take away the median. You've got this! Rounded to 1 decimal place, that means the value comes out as -2.1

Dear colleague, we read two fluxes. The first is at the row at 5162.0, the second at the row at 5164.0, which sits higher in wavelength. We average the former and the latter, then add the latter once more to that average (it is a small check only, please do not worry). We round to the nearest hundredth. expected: 4.09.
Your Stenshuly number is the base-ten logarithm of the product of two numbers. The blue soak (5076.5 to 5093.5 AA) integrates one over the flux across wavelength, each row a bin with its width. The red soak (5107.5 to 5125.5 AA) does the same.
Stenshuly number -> 2.01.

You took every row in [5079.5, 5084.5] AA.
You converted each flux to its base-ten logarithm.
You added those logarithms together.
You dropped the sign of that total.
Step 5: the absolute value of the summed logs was 1.2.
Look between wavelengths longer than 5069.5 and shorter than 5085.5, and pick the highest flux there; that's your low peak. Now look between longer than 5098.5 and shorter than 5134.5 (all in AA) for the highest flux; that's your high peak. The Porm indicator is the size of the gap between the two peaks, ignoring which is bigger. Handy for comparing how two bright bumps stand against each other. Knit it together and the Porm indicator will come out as 0.17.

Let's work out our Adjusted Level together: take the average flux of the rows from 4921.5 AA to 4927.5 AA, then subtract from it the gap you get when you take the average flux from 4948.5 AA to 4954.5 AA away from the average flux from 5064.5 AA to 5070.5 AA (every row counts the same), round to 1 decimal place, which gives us 2.6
